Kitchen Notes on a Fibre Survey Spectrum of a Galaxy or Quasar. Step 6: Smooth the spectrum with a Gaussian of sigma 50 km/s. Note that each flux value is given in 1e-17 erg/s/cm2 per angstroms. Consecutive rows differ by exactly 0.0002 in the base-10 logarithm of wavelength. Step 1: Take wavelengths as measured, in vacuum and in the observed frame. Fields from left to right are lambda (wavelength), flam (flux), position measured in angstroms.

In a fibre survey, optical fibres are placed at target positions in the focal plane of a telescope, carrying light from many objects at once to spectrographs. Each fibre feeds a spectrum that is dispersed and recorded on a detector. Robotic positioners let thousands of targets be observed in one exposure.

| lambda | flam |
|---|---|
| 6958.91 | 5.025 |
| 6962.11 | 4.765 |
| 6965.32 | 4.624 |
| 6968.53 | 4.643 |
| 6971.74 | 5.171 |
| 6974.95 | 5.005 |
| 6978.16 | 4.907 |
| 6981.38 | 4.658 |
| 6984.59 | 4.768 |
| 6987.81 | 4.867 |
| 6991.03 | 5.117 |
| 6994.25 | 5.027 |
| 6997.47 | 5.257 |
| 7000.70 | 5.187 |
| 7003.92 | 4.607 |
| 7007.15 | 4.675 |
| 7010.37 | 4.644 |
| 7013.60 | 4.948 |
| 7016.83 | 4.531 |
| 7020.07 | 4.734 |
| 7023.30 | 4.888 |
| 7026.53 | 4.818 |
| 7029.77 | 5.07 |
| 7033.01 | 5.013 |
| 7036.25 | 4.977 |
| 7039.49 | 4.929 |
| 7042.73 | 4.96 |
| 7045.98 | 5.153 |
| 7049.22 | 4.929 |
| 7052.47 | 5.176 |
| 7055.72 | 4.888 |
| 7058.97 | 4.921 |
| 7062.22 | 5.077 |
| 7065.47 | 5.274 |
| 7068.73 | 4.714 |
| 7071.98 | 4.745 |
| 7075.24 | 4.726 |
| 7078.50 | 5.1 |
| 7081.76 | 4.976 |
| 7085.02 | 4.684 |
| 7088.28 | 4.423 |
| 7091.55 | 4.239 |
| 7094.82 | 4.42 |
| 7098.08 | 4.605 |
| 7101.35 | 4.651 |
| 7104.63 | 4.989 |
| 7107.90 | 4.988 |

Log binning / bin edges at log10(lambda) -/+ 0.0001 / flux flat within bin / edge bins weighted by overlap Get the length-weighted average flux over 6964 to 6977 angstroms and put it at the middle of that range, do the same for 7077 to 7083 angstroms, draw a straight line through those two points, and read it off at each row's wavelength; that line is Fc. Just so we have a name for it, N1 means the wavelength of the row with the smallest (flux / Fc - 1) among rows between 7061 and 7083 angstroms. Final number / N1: 7068.73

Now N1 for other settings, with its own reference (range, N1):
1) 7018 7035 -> 7020.07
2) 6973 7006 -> 7003.92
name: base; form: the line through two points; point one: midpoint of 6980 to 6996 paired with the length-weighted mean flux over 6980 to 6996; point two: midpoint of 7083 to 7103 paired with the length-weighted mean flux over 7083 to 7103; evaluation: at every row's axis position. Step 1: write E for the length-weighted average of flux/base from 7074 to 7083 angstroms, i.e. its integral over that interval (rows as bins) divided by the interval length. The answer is 1.08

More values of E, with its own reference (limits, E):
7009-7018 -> 0.98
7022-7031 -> 1.04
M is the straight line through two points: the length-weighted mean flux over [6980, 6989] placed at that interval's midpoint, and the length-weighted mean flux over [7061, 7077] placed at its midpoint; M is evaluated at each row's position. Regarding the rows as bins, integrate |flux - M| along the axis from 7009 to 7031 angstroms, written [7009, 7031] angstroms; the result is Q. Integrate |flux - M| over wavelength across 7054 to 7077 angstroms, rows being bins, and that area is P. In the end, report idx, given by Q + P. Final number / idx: 6.81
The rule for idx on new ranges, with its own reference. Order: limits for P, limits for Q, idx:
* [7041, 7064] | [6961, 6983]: 6.97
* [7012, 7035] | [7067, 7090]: 8.33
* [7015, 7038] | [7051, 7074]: 7.30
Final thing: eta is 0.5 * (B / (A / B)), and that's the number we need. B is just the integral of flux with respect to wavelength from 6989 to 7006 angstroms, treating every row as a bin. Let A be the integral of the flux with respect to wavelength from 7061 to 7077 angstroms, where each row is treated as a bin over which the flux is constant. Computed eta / 46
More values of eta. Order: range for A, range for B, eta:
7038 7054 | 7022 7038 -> 39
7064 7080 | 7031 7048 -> 46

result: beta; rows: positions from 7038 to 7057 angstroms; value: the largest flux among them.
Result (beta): 5.176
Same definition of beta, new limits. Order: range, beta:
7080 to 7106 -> 4.989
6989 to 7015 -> 5.257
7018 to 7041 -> 5.07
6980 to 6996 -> 5.117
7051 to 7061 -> 5.176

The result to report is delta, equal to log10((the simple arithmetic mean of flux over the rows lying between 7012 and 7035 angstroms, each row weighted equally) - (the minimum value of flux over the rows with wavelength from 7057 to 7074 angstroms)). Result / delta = -0.8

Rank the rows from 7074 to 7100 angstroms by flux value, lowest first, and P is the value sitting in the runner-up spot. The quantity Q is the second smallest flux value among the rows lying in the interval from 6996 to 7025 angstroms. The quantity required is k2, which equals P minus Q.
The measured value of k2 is -0.19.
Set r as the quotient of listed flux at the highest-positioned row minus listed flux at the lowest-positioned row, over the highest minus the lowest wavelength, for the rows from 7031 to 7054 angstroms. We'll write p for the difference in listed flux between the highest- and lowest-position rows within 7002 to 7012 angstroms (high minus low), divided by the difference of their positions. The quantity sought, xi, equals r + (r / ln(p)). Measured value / 0.0068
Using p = 0.006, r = 0.008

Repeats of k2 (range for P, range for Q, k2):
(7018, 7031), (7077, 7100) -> 0.40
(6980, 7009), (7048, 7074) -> -0.09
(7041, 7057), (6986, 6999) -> -0.10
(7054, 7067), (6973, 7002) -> 0.15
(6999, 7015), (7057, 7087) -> -0.07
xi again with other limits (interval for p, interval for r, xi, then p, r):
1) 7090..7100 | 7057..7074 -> -0.0088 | 0.056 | -0.014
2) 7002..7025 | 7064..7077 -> -0.0428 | 0.014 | -0.056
